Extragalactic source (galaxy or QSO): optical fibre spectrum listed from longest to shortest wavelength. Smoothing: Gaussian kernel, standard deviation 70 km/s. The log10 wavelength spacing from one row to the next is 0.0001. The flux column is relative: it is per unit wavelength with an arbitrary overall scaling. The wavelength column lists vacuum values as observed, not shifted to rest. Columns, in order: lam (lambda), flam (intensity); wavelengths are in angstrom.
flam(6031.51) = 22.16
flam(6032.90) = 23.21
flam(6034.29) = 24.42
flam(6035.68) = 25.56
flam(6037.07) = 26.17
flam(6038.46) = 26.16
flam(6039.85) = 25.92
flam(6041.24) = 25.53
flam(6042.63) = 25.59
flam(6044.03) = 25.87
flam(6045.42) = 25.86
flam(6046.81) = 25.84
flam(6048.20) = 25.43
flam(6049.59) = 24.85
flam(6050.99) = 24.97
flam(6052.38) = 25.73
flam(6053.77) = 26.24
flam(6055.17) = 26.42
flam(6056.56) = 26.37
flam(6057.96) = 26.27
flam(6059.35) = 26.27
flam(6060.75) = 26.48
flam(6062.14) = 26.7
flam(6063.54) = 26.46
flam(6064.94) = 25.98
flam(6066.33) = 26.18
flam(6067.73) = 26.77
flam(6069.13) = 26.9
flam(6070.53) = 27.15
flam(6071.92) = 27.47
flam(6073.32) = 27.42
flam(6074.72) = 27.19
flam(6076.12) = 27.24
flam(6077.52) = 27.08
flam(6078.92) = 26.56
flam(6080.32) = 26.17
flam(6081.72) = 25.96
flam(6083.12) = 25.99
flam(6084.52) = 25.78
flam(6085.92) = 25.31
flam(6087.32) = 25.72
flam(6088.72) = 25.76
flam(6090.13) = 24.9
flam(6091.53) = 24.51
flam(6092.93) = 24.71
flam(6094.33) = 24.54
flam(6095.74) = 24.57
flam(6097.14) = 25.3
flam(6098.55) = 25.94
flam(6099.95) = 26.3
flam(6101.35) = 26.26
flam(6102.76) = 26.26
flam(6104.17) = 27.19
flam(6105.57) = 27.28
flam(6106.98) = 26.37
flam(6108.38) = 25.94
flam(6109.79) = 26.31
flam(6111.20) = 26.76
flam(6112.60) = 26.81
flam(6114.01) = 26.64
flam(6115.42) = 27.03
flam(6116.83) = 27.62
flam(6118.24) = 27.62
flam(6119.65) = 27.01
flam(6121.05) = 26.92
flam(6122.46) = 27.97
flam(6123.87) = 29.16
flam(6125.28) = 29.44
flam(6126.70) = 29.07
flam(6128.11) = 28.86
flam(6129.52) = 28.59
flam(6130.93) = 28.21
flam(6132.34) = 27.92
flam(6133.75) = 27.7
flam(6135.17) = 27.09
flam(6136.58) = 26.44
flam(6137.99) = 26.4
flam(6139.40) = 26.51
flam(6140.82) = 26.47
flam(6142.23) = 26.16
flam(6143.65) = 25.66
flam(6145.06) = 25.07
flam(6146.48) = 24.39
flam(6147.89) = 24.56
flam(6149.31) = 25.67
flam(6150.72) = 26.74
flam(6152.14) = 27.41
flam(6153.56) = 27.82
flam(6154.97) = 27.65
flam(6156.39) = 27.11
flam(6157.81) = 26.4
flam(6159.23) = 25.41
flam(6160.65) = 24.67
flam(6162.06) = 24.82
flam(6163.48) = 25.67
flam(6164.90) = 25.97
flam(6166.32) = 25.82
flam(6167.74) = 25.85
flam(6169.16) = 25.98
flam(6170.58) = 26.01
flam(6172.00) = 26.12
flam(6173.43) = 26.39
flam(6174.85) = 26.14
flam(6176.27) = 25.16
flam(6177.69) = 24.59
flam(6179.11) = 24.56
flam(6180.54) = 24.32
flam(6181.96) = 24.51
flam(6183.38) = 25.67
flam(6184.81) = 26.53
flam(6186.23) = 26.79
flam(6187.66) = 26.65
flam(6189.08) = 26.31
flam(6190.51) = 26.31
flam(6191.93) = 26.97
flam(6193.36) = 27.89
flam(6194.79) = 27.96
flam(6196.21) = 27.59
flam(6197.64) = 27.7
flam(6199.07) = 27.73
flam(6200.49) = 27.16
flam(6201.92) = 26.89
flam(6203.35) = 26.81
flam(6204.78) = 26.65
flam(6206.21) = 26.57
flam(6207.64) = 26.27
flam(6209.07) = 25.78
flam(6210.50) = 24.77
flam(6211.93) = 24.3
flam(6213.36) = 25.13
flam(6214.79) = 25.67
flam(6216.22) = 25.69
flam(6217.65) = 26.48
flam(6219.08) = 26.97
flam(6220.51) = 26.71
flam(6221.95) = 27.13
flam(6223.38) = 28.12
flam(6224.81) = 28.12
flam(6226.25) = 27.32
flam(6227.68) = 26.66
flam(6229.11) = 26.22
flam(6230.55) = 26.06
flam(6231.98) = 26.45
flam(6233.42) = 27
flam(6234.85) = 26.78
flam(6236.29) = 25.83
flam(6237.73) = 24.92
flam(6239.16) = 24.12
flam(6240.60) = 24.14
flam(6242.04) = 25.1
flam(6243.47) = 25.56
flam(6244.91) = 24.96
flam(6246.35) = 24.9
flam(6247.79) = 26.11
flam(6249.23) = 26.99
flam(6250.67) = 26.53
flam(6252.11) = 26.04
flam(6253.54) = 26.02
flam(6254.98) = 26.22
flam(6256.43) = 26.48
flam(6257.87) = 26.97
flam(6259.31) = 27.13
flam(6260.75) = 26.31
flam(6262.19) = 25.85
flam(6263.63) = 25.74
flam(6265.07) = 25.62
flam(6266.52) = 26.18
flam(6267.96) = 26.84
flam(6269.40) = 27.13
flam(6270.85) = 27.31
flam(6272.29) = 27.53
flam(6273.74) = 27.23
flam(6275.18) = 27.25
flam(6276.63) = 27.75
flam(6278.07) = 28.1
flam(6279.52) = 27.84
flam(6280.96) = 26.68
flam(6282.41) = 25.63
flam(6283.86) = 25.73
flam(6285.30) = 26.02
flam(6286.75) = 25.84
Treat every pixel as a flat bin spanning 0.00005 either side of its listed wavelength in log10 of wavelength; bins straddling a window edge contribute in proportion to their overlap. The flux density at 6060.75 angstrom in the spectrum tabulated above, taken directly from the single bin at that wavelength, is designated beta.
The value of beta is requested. 26.48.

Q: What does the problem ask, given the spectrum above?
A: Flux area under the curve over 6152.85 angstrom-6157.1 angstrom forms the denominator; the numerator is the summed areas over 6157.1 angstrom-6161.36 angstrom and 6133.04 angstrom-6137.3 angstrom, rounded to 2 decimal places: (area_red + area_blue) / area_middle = 1.91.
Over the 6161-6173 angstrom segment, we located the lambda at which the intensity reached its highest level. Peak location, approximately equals 6172.00 angstrom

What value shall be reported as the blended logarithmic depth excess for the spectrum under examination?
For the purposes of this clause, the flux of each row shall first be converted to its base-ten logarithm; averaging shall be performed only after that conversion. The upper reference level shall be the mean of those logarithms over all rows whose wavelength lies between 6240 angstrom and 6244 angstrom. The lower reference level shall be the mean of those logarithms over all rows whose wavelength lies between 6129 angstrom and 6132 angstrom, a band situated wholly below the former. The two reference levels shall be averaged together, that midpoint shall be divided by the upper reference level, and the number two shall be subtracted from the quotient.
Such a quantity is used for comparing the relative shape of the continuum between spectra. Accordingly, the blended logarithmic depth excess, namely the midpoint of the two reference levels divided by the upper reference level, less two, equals -0.98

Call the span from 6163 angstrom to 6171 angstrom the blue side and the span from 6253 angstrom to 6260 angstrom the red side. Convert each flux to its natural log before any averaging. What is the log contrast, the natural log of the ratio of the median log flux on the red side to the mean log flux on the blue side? 0.007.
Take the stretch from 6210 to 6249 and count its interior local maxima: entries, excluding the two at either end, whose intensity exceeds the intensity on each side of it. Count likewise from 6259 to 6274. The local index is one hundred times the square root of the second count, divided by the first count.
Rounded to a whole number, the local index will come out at 33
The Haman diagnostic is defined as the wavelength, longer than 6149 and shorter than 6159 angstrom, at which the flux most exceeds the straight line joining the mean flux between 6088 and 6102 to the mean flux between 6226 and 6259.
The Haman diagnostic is 6153.56 angstrom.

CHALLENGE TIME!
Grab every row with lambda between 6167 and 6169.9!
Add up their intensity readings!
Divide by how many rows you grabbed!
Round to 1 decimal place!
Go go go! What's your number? 25.9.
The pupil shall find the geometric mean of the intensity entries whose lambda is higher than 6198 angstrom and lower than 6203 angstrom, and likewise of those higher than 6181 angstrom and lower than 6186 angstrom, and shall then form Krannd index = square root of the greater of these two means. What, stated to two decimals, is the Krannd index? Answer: 5.22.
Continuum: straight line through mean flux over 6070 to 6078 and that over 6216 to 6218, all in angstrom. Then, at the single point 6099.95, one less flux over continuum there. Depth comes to 0.028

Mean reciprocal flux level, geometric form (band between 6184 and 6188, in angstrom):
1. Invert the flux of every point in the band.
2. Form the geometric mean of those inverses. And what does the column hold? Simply 0.0375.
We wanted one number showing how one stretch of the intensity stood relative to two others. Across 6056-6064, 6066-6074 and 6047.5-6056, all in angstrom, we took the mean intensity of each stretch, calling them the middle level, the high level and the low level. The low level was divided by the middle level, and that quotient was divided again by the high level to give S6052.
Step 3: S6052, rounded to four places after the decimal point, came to 0.0359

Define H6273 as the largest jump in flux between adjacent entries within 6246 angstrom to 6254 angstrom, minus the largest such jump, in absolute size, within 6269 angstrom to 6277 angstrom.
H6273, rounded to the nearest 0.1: 0.7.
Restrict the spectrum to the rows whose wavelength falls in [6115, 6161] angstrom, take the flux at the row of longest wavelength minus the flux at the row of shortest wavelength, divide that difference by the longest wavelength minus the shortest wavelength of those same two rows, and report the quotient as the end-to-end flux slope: -0.05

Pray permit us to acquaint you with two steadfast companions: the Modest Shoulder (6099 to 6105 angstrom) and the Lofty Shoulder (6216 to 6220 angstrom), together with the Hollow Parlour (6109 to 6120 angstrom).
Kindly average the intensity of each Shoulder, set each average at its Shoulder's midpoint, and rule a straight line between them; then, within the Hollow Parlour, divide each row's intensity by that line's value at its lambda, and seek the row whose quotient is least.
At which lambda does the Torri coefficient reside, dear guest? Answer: 6109.79 angstrom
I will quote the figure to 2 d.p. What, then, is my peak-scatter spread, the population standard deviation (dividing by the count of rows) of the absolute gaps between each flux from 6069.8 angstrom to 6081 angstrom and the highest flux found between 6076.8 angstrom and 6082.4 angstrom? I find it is 0.28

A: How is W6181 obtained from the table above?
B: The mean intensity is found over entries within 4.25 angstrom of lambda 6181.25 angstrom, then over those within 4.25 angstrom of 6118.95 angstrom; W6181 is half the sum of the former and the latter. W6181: 26.2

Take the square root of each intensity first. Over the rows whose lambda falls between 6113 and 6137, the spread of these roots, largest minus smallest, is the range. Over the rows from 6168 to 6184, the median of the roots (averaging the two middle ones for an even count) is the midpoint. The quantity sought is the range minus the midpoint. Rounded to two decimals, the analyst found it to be -4.78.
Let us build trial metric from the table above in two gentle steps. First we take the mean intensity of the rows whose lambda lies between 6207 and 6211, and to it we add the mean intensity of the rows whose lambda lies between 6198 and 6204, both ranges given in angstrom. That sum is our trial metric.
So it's 52.8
